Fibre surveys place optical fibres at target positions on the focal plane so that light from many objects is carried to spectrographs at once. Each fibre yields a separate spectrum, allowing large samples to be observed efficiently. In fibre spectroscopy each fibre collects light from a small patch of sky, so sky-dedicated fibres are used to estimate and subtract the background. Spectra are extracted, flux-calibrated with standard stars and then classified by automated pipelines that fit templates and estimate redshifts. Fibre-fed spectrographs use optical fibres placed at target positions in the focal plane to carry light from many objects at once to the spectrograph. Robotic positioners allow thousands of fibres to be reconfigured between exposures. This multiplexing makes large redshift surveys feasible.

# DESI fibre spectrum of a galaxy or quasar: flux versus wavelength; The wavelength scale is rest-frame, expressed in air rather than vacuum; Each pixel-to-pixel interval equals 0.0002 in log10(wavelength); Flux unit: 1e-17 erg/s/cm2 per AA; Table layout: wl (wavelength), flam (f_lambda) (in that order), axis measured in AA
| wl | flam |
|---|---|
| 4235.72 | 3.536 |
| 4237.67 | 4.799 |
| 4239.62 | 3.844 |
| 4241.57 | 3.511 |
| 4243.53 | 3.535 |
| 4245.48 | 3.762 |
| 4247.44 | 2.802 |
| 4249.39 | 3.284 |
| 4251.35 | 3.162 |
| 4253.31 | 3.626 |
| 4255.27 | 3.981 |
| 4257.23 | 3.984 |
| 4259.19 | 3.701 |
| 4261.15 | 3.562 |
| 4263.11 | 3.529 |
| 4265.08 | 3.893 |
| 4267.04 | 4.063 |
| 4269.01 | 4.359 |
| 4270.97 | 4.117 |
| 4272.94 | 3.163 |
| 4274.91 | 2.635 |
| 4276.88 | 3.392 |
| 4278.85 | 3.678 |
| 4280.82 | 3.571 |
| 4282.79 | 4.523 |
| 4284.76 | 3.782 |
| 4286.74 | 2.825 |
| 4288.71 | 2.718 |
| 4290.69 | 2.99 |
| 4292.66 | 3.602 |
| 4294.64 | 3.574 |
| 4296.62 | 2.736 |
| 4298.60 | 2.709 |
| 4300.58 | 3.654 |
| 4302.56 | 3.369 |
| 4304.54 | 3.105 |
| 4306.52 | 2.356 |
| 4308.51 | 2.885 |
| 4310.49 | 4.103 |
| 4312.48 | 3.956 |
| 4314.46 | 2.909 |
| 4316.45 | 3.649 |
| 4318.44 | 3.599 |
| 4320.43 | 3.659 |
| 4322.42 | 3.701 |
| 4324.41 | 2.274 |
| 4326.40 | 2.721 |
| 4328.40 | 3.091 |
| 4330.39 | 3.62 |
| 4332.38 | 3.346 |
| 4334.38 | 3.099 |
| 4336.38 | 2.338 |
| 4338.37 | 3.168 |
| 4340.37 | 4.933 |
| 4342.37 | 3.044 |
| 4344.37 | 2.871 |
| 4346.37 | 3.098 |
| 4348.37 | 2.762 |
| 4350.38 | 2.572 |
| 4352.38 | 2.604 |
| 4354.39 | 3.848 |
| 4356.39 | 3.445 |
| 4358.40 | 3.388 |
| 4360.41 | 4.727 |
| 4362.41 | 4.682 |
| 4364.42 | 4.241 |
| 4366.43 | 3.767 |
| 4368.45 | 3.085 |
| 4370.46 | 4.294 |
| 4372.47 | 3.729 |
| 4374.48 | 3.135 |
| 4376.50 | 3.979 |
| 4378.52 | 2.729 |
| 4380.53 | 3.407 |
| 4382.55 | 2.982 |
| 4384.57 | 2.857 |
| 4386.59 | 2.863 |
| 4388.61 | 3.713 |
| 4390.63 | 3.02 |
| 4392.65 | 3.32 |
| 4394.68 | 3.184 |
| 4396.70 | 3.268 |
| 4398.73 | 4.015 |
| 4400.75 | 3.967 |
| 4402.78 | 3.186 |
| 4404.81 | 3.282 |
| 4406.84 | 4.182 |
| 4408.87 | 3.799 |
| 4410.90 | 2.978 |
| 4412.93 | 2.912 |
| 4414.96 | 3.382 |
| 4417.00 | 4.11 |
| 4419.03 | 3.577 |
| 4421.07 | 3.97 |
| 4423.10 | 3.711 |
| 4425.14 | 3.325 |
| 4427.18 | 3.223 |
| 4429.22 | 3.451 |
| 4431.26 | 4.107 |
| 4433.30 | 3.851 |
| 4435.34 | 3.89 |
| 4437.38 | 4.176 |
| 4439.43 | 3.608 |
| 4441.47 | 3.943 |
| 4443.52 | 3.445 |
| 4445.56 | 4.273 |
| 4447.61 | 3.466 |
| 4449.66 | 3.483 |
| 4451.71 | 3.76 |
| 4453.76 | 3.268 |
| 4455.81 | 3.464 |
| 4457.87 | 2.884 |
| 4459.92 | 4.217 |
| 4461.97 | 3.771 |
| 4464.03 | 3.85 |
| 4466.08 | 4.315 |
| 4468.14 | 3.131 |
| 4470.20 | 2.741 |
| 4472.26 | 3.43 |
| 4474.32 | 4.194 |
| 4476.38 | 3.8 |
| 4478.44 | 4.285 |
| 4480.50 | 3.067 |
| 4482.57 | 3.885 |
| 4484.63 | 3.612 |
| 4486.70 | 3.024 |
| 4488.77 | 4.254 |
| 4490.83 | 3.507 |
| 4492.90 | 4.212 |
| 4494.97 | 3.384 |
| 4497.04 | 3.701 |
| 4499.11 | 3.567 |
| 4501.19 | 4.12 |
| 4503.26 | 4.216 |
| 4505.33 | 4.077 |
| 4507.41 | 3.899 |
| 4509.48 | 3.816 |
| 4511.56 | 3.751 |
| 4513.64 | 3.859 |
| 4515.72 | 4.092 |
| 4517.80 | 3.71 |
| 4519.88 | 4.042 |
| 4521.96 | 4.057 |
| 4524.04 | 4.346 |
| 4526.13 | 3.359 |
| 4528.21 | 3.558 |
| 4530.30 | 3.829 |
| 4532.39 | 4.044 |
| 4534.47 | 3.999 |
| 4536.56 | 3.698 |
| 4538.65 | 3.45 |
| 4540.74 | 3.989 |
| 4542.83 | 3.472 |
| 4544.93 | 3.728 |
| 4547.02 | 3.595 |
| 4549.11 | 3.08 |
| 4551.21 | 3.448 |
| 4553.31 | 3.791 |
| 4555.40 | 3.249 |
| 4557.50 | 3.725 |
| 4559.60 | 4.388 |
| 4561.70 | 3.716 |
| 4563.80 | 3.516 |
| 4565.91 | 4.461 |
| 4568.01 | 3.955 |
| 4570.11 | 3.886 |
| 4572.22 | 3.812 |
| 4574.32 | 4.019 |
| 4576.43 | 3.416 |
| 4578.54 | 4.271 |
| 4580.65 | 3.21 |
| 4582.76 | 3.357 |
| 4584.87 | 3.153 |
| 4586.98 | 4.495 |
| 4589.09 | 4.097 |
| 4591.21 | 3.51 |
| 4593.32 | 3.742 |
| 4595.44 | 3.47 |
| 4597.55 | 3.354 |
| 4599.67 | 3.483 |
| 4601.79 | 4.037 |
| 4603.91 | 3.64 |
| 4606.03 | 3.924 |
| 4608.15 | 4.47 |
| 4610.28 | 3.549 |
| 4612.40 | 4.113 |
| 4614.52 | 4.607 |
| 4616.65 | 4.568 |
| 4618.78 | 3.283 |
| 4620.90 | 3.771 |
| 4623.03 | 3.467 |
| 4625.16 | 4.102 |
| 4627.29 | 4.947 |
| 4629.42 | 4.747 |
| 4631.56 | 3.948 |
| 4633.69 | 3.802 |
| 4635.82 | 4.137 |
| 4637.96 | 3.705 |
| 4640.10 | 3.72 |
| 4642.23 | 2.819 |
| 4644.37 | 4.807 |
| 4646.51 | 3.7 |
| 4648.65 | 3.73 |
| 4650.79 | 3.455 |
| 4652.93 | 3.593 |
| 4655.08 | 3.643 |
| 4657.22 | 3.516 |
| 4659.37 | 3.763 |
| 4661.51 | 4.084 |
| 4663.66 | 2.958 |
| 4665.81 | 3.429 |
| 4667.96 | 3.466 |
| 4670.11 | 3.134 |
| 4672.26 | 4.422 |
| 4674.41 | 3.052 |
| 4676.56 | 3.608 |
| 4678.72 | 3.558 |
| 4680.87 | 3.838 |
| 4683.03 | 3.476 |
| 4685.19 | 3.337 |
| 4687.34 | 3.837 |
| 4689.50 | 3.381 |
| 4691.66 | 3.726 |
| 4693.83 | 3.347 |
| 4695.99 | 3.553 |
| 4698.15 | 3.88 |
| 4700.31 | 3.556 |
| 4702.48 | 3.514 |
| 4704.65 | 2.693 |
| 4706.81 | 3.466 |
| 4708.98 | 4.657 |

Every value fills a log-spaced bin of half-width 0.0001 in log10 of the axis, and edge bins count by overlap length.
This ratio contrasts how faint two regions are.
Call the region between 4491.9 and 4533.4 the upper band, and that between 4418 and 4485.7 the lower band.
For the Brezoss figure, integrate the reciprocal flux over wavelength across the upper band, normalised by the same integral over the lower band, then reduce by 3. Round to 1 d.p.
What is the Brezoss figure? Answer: -2.4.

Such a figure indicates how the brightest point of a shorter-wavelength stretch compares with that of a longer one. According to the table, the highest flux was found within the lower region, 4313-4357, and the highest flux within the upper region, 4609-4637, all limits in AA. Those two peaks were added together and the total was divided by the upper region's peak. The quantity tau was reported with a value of 2.00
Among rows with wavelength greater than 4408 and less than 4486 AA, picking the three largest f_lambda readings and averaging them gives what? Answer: 4.29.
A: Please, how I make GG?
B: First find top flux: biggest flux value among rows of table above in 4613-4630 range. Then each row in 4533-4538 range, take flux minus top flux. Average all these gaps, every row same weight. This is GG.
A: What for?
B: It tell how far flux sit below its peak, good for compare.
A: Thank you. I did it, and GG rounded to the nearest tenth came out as -1.1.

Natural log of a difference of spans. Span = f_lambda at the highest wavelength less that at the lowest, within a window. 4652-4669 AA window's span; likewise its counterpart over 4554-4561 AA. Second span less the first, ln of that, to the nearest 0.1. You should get 0.2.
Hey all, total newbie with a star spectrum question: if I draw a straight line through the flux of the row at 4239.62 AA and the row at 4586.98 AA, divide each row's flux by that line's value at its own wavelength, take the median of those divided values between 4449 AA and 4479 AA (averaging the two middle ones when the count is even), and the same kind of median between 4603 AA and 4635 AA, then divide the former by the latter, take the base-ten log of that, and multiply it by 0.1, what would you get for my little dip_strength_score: 0.001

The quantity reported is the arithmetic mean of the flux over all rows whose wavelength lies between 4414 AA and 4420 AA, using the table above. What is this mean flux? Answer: 3.69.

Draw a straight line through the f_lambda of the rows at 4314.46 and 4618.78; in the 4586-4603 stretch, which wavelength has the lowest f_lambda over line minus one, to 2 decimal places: 4597.55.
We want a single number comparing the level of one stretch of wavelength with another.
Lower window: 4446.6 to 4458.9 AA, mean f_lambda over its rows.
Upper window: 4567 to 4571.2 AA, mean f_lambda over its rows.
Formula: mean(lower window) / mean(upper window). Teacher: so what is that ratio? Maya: 0.86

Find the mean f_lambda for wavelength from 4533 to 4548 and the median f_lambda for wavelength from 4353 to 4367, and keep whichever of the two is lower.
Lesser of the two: 3.7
